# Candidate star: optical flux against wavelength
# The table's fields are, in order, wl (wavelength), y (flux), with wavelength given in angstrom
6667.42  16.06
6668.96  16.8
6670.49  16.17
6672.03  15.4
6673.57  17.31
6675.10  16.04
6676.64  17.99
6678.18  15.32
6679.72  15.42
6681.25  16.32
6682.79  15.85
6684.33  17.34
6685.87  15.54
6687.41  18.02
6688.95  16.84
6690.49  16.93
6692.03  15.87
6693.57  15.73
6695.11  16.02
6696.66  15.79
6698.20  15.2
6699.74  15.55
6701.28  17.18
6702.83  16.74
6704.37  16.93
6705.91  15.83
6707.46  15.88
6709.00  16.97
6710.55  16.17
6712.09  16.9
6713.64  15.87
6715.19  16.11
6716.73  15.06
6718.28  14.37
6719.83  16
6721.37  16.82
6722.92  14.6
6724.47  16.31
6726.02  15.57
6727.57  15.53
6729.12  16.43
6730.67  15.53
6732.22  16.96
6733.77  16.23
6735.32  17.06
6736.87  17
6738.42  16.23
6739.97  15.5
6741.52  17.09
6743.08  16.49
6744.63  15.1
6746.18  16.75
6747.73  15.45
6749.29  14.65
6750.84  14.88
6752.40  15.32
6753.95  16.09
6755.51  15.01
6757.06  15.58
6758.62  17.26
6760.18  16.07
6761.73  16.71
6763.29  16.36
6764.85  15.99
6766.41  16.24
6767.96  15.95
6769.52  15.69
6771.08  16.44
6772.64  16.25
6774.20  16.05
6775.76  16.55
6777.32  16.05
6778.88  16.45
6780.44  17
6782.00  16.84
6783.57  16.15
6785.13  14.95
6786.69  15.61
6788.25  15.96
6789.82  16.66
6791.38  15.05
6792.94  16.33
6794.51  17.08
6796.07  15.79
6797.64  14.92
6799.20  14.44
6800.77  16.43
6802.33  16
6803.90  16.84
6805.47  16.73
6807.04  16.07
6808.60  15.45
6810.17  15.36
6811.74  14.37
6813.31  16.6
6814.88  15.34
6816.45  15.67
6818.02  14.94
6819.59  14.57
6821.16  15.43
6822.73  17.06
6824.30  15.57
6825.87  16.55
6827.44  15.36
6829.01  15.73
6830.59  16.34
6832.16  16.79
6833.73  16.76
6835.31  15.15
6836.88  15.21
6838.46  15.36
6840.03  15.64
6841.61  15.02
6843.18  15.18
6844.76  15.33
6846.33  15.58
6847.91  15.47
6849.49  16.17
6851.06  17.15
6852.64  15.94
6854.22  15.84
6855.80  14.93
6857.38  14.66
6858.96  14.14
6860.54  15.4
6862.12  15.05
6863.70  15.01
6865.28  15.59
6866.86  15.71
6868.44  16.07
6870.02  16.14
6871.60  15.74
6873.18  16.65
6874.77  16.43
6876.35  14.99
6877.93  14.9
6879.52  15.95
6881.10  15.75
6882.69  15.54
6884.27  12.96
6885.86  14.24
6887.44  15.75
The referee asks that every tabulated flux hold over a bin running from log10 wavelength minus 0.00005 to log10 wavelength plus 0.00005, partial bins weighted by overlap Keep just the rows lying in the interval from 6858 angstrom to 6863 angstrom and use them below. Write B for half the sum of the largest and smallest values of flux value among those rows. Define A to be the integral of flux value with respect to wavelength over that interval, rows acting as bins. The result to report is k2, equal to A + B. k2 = 89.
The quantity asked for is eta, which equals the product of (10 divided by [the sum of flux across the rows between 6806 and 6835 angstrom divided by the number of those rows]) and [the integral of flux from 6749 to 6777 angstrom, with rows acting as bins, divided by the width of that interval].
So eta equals 10.1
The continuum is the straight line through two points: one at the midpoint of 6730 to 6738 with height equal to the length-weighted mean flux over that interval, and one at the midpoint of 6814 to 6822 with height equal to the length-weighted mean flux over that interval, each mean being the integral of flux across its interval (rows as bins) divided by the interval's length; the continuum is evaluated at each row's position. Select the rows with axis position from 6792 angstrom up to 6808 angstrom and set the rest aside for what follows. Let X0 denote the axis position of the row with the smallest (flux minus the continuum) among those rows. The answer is 6799.20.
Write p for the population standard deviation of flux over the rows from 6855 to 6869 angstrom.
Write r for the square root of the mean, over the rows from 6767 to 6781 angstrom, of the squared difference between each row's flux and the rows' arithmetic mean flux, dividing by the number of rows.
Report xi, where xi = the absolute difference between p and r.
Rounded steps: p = 0.55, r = 0.37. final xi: 0.186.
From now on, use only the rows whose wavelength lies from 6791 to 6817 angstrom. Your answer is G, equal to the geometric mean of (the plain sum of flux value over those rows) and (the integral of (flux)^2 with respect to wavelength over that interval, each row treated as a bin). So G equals 1322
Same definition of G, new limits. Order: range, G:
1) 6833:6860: 1308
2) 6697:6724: 1374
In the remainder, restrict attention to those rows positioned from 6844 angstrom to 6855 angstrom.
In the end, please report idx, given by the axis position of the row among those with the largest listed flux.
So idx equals 6851.06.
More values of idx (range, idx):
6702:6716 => 6709.00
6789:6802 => 6794.51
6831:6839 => 6832.16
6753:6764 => 6758.62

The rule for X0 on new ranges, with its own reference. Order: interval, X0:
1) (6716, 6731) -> 6718.28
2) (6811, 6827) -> 6811.74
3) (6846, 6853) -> 6847.91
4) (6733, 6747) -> 6744.63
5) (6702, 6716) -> 6705.91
